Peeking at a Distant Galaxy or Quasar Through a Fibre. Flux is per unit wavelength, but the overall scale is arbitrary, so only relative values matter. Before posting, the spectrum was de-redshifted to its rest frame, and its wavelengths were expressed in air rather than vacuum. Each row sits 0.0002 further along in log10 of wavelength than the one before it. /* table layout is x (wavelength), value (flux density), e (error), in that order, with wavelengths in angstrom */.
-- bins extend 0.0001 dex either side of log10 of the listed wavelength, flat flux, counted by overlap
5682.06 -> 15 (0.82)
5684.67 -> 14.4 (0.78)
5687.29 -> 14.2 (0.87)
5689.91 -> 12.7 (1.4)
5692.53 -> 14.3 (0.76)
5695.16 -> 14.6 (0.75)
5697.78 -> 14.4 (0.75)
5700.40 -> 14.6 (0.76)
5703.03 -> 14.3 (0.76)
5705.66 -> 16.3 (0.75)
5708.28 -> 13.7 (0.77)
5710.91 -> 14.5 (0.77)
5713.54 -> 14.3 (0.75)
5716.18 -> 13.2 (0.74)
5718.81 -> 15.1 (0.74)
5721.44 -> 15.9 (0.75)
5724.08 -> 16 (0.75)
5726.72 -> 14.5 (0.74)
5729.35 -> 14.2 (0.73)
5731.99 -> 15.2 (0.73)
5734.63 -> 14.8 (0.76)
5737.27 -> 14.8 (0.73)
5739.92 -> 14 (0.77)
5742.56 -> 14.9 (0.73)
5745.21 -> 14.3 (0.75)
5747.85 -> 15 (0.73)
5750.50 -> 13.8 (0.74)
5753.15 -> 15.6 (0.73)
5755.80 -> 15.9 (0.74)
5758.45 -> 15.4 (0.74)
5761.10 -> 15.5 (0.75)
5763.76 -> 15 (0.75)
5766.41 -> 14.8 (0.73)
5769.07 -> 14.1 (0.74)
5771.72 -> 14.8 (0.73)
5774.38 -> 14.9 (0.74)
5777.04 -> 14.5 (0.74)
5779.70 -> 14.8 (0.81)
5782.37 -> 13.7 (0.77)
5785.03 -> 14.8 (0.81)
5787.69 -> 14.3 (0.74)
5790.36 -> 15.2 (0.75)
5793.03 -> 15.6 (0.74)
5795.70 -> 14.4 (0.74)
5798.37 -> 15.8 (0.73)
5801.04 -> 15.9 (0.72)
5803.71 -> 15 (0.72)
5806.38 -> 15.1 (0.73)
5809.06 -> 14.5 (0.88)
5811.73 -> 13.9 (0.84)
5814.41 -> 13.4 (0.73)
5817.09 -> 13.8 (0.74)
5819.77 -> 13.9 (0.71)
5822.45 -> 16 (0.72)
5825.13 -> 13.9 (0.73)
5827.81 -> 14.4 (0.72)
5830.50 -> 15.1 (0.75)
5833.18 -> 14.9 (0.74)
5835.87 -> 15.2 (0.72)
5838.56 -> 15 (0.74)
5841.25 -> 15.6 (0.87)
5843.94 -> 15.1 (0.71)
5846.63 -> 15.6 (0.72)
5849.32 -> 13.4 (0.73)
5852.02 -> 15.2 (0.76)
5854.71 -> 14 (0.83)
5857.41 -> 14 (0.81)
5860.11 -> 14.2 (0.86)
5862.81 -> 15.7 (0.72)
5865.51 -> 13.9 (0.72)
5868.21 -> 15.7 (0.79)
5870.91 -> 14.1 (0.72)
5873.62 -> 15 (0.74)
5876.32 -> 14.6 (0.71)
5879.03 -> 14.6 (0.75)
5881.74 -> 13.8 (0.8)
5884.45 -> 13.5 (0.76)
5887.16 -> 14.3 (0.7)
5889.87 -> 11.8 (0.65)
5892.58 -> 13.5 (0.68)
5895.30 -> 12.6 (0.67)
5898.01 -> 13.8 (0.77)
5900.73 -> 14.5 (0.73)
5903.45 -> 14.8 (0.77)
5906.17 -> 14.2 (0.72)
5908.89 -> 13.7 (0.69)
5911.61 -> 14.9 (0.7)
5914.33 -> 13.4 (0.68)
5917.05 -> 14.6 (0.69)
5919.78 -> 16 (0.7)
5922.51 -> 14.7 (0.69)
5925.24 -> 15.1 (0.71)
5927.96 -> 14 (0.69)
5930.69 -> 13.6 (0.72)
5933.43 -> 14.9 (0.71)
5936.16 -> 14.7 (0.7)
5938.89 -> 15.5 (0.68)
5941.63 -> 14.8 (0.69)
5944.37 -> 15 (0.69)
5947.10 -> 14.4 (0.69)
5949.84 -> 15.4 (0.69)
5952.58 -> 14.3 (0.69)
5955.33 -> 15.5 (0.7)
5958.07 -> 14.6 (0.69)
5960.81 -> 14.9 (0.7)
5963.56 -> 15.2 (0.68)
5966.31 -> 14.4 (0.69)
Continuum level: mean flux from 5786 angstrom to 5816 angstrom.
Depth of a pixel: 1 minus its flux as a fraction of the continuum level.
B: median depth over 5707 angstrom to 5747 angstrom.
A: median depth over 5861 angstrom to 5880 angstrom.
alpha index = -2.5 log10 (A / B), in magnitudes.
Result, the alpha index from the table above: 0.4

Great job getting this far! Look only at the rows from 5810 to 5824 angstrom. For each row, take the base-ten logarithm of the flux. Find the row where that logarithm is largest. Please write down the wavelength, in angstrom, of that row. 5822.45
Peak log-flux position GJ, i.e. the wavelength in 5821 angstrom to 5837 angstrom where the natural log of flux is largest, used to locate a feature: 5822.45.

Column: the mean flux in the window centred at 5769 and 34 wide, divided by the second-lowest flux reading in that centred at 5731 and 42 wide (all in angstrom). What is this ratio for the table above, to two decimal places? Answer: 1.08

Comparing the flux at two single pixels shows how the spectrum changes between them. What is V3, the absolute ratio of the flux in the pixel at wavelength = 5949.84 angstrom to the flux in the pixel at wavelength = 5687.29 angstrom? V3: 1.08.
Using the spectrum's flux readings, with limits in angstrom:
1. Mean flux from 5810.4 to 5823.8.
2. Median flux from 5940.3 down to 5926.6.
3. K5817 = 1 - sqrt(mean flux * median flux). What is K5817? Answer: -13.4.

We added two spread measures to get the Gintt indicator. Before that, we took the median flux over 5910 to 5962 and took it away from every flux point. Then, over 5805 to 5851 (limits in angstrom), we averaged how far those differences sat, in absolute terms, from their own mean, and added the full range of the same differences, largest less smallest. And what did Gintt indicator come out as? 3.3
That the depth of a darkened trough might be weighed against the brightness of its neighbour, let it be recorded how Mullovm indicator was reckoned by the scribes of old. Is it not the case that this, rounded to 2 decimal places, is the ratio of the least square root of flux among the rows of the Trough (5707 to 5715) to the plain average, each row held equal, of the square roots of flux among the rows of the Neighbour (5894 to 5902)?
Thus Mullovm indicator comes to 1.00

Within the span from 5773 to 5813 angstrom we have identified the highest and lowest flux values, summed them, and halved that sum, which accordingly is 14.8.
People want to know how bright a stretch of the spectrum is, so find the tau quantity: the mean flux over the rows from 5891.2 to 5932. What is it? 14.2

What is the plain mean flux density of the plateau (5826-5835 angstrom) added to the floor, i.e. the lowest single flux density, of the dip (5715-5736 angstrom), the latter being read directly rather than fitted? 28.0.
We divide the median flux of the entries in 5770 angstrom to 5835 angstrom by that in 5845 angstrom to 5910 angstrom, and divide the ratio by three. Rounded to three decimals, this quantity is 0.349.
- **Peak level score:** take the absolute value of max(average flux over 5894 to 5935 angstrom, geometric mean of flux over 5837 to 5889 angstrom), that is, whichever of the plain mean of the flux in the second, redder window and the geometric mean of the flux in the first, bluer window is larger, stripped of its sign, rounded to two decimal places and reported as 14.58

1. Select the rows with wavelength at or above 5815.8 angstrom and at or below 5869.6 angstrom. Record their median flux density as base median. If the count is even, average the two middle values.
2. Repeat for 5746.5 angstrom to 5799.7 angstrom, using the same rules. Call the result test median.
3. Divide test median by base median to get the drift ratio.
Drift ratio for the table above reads 0.99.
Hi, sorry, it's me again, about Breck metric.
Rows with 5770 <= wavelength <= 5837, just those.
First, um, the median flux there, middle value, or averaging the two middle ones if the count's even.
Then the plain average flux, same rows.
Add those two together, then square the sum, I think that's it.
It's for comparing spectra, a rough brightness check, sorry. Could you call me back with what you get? 871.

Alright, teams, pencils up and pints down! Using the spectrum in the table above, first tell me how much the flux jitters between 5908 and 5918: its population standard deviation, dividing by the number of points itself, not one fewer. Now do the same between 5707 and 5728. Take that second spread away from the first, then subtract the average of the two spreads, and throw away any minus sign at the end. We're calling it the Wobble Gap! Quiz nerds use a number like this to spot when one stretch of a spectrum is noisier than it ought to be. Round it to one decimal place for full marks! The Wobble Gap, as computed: 1.1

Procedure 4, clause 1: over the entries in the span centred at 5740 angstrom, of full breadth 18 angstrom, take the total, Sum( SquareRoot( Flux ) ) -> 26.8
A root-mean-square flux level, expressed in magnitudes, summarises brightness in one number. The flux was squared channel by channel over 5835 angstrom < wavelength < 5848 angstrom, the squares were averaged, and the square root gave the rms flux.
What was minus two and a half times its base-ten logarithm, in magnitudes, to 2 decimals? -2.96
